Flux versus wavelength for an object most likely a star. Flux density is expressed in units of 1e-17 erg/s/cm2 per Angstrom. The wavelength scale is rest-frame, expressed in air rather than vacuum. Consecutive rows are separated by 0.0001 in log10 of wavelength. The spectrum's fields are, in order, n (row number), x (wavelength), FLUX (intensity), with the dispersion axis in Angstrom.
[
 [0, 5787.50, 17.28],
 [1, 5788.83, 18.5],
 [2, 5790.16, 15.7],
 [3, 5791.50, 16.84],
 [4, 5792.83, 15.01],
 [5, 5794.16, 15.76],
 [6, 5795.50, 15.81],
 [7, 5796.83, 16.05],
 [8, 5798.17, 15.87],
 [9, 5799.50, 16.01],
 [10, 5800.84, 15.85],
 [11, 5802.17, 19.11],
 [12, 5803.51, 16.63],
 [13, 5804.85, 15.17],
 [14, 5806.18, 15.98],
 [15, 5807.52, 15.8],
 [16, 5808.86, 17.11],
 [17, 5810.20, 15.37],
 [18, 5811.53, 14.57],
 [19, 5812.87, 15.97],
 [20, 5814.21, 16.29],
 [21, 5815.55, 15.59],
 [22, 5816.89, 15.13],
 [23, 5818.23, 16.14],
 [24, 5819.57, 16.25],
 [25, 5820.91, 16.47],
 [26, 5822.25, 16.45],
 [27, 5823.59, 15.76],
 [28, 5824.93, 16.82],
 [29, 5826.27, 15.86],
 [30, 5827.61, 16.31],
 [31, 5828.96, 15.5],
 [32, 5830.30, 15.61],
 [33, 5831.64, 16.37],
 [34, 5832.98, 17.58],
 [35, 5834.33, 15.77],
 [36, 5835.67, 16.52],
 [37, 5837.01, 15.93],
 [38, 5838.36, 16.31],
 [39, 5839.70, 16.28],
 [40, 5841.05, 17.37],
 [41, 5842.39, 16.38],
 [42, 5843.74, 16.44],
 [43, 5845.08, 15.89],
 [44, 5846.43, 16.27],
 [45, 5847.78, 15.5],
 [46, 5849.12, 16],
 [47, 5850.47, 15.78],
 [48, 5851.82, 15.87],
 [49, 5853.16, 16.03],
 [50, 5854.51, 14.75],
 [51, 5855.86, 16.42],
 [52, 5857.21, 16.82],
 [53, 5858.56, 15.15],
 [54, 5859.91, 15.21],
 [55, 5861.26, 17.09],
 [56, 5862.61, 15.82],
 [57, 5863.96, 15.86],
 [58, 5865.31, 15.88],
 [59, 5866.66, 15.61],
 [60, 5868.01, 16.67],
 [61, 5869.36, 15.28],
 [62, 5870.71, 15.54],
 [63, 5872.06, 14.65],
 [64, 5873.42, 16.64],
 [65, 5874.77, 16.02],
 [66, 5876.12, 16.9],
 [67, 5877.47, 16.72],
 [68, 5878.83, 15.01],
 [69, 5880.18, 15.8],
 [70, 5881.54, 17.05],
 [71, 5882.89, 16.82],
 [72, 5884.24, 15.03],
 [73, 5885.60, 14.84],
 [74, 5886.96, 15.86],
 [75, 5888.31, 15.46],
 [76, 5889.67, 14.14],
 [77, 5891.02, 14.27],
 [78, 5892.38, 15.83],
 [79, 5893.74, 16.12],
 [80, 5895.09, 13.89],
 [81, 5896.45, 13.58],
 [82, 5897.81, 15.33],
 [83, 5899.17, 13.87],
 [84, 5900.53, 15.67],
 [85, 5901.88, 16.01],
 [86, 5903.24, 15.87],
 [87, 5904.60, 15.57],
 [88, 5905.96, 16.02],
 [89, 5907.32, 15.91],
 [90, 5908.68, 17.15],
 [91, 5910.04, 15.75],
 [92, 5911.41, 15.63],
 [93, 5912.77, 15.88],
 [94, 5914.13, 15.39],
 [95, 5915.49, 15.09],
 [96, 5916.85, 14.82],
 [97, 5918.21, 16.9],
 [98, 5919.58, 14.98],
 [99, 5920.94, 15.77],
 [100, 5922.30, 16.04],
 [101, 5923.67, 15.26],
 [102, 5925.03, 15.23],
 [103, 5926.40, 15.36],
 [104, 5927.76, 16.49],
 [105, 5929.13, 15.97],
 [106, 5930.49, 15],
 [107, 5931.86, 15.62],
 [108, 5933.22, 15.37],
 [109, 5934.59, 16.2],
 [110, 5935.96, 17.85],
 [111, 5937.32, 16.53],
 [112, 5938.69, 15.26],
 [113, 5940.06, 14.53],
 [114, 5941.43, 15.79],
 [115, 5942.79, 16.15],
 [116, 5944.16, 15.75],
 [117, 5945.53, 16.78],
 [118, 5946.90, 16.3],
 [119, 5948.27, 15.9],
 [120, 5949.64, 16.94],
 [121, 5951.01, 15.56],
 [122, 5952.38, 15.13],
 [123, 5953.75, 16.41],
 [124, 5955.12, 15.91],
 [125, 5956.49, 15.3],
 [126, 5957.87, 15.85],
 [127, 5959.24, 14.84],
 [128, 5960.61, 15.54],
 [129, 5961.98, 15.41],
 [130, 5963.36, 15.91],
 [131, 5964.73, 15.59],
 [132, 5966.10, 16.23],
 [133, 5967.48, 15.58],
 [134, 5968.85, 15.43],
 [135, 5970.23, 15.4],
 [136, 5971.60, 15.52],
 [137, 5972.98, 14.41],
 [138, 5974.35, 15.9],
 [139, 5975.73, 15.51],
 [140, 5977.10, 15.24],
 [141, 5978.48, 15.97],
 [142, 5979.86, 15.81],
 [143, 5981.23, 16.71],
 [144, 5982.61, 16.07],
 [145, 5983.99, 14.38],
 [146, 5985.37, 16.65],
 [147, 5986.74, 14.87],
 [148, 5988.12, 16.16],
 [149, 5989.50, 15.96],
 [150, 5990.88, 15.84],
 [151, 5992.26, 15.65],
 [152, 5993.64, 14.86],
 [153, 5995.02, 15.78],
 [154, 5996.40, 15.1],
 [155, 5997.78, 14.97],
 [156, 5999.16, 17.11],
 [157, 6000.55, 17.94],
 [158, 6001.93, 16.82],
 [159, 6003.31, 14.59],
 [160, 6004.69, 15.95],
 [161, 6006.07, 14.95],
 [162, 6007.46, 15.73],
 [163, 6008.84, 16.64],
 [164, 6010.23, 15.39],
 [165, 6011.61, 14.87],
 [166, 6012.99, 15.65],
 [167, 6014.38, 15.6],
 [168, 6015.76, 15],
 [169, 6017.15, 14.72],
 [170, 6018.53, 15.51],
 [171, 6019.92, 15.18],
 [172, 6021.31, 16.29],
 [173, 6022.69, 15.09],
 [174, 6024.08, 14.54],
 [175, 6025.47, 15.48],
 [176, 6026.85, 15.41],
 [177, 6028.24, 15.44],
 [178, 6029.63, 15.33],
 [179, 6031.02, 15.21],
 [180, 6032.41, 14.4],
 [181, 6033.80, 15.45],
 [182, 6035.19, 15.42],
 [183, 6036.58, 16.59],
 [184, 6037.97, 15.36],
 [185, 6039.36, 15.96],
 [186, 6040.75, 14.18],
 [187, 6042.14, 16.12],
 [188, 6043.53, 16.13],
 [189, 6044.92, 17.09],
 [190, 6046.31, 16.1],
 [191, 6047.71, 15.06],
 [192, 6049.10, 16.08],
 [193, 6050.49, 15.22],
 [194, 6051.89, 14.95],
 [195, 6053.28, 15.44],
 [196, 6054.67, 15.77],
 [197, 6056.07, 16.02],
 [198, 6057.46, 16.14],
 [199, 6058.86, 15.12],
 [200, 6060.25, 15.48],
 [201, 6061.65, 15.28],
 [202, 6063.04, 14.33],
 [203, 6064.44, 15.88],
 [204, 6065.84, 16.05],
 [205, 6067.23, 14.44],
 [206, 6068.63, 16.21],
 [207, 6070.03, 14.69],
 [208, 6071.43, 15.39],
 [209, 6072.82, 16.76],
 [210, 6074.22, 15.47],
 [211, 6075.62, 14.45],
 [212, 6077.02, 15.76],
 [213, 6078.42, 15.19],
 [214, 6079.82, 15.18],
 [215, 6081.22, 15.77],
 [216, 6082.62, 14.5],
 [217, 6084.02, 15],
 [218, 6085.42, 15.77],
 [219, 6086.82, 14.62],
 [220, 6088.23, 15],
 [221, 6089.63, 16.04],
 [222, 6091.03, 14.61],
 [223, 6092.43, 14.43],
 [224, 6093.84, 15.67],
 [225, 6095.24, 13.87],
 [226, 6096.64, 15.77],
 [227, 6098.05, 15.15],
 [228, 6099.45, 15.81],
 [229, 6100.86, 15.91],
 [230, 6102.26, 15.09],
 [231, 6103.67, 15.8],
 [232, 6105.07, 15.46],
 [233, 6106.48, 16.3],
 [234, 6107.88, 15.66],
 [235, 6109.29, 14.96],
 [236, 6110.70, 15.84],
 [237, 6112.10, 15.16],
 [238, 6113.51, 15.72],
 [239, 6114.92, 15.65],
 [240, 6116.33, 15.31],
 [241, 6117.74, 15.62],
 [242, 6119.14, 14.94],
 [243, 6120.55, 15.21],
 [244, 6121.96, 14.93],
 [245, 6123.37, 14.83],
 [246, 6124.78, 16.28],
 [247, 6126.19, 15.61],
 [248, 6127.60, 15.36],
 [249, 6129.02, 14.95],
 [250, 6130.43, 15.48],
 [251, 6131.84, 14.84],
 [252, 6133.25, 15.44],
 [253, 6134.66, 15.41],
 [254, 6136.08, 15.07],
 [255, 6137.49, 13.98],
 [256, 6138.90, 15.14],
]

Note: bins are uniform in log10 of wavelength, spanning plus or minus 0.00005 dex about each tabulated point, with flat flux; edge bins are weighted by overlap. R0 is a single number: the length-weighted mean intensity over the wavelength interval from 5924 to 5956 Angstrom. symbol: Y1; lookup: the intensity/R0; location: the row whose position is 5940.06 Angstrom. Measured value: 0.91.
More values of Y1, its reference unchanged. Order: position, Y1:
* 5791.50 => 1.06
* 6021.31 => 1.02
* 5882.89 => 1.06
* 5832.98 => 1.11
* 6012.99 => 0.98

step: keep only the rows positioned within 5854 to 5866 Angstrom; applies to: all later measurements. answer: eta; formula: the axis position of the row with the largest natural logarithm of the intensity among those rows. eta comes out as 5861.26 Angstrom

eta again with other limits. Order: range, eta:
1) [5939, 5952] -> 5949.64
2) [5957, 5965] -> 5963.36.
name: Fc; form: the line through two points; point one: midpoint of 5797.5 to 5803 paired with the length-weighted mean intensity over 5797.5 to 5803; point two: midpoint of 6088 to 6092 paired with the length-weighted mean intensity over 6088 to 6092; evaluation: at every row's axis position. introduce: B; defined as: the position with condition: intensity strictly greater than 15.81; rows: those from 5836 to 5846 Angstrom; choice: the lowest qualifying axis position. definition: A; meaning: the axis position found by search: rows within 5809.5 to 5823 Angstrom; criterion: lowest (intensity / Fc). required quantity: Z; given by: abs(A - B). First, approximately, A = 5811.53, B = 5837.01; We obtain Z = 25.5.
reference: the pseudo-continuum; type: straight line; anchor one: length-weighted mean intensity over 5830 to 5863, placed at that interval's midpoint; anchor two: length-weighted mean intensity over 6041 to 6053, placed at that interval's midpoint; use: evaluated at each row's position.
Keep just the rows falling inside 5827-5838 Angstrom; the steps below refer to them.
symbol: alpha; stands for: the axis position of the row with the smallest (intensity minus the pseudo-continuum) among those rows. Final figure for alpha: 5828.96 Angstrom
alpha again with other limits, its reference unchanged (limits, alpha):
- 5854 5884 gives 5872.06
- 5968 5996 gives 5983.99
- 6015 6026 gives 6024.08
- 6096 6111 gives 6109.29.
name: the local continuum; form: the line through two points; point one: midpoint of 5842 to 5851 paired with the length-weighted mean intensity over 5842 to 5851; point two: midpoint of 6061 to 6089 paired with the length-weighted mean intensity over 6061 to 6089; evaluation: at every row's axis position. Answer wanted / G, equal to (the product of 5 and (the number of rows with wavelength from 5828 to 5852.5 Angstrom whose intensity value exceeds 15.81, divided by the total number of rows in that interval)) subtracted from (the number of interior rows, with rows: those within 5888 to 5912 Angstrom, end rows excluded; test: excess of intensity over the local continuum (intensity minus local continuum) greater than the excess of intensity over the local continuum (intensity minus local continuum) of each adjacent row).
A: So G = 1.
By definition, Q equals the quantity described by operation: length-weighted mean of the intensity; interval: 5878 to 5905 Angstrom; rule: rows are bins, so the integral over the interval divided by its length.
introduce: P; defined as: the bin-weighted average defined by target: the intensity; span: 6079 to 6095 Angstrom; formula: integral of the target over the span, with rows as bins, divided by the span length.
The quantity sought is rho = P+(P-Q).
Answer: 14.9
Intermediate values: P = 15.1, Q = 15.3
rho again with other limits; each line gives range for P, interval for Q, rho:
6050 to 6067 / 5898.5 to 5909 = 15.2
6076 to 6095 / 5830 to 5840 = 14.0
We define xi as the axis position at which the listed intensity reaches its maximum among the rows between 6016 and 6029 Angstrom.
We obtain 6021.31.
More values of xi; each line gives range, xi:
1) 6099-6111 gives 6106.48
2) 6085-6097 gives 6089.63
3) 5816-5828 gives 5824.93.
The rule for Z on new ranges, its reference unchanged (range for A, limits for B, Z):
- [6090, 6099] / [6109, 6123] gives 15.5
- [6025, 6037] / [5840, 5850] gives 191.4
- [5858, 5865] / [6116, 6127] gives 266.2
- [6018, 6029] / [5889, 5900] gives 131.7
